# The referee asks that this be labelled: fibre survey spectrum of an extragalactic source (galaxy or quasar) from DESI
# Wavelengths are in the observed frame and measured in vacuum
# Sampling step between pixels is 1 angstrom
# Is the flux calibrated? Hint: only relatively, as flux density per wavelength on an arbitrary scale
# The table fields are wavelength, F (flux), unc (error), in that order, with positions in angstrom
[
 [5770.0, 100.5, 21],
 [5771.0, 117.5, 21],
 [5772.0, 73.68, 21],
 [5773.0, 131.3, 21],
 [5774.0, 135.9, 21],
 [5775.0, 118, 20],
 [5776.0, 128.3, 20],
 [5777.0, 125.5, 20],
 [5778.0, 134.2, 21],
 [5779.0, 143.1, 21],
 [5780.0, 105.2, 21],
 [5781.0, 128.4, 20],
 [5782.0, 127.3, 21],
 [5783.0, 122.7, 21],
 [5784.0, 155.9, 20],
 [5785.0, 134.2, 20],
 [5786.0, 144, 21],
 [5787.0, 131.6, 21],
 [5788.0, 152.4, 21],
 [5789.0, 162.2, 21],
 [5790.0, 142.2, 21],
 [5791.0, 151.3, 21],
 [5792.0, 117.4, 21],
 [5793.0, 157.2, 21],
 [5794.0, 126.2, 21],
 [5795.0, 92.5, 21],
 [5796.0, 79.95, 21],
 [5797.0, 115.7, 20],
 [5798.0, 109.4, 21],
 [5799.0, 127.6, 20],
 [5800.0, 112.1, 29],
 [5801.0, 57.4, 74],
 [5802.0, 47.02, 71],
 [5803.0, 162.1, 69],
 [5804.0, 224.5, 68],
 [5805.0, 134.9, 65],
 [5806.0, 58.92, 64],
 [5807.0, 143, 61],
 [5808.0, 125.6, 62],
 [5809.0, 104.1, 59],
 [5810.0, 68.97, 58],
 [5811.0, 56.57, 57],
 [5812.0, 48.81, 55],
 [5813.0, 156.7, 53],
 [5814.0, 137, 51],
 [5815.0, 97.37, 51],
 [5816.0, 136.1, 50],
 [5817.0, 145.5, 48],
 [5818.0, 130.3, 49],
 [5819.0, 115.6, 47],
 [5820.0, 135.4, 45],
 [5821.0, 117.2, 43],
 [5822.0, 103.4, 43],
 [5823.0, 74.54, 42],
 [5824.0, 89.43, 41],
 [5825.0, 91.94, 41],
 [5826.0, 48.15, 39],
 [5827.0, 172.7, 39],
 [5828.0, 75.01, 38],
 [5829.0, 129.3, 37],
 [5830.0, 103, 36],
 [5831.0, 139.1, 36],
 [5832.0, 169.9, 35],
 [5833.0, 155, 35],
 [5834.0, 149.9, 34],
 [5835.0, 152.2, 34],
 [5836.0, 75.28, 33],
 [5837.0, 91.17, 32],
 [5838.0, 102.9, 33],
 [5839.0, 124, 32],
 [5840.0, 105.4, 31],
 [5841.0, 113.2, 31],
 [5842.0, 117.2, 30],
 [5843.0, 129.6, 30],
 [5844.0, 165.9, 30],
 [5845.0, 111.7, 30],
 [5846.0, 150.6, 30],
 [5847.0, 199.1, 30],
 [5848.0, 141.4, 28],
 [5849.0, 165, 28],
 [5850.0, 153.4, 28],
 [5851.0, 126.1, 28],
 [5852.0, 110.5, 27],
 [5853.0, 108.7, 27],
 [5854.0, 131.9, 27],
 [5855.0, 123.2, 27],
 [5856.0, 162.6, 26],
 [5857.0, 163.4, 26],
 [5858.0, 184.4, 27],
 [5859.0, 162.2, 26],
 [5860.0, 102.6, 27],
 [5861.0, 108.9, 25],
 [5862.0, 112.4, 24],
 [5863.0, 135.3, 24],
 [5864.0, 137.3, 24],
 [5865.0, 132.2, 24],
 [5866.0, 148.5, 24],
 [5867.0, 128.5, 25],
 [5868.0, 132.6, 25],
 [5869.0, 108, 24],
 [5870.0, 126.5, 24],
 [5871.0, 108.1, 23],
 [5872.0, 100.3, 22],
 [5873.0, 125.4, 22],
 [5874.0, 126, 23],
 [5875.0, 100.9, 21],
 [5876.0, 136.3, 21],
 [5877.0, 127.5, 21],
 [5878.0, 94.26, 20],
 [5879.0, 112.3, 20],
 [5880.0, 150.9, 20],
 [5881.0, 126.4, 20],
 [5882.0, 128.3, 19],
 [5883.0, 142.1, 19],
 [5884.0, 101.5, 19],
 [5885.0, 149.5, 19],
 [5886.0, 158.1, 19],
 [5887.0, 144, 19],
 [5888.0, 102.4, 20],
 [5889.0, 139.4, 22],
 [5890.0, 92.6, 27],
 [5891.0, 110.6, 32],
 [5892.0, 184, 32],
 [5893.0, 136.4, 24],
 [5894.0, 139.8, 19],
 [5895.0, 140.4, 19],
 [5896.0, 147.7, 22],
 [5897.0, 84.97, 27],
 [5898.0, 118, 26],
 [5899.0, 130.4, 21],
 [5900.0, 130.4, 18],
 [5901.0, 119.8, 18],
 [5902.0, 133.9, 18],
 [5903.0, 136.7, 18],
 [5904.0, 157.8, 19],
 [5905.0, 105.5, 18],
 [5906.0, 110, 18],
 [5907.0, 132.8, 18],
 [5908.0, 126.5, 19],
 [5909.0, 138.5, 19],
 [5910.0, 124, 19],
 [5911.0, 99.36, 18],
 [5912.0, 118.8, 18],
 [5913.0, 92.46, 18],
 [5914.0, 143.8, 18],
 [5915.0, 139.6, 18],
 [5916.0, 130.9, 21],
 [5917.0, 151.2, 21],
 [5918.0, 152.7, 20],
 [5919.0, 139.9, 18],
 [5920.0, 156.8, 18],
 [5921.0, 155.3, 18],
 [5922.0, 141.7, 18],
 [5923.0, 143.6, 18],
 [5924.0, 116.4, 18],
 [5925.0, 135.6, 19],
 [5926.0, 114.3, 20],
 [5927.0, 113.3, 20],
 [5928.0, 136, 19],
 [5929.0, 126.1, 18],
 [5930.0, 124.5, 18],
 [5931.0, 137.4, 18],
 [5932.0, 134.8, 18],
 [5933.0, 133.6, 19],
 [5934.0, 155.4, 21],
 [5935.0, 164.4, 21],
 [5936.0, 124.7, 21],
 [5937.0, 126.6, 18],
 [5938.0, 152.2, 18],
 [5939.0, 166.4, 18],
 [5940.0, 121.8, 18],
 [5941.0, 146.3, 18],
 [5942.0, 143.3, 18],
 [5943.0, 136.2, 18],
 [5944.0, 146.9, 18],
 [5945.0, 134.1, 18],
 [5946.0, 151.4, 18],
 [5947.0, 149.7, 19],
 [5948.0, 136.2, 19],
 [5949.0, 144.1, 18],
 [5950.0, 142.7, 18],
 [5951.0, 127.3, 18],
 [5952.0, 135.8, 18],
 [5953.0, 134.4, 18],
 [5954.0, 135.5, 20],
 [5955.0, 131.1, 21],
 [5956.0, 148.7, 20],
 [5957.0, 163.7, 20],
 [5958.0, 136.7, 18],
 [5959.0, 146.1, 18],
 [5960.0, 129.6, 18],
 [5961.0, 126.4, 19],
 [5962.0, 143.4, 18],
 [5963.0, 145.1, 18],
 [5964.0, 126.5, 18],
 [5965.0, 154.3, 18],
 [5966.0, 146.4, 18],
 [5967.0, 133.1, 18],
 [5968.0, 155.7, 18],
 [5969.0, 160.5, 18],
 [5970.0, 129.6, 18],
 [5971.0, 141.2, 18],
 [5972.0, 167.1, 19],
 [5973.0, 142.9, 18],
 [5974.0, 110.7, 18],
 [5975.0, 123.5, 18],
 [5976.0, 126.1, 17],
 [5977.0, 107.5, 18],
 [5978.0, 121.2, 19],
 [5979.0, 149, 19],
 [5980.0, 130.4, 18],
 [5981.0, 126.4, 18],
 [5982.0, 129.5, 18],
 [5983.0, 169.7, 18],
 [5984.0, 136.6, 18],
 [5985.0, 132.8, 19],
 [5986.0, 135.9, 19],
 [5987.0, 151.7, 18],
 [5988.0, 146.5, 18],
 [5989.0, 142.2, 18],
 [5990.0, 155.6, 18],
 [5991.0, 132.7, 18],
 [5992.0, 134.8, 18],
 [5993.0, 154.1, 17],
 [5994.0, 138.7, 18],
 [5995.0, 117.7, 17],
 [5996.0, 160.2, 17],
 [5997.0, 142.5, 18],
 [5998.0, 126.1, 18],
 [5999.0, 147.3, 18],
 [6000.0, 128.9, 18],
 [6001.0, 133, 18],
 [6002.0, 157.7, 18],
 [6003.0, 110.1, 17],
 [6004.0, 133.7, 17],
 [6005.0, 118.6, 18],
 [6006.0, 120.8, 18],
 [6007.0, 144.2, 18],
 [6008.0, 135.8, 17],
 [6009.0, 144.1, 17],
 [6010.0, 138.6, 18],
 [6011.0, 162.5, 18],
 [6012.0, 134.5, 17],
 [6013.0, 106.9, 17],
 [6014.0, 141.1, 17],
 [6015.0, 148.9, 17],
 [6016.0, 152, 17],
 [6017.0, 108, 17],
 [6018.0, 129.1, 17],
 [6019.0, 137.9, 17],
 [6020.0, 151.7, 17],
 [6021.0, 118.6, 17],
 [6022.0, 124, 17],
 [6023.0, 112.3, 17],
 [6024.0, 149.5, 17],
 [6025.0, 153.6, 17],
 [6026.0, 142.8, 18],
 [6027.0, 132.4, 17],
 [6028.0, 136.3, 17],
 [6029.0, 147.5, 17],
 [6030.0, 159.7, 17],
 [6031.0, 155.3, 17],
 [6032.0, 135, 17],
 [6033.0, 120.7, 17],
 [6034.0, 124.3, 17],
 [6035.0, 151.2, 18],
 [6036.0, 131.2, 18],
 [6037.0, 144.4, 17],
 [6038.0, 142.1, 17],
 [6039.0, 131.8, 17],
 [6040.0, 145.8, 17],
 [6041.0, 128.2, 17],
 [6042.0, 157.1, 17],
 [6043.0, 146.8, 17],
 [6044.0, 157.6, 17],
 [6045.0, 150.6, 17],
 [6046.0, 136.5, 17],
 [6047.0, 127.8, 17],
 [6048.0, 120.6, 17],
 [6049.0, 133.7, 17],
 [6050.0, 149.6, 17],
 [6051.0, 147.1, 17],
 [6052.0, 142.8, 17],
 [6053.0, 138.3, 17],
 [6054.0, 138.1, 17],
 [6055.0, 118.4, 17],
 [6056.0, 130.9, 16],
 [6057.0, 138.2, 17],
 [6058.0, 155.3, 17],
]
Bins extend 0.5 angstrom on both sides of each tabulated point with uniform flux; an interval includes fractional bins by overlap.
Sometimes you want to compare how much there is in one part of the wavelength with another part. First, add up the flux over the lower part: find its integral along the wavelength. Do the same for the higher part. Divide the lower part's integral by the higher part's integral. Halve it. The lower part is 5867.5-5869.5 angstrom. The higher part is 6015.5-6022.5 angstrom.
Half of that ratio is 0.13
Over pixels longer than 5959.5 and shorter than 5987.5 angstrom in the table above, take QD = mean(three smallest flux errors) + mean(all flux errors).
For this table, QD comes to 36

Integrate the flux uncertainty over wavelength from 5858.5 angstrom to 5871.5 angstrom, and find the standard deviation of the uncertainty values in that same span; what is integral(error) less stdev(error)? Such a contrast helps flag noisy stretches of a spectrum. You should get 318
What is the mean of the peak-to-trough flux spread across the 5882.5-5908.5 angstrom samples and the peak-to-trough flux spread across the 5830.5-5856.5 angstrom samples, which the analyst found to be 111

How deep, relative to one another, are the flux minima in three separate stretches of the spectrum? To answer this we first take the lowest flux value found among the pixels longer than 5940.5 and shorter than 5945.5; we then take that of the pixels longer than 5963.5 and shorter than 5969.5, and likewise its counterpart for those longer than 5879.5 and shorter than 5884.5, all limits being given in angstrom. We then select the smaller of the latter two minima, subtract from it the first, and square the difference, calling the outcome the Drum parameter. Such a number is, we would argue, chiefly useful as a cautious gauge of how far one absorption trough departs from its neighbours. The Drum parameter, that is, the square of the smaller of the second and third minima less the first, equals 1063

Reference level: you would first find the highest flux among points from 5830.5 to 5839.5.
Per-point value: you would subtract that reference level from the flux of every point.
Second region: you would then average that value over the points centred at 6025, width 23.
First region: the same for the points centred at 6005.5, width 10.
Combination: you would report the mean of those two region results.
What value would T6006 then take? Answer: -34.3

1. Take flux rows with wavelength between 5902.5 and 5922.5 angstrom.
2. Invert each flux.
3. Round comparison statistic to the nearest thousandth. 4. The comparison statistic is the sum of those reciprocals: 0.154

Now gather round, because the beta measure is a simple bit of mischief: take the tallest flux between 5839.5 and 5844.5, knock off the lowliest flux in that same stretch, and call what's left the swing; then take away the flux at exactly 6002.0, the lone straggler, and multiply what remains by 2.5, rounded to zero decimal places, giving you -243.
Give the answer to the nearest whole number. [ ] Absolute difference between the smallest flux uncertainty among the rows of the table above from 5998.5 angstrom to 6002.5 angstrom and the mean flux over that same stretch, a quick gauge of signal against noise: 124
